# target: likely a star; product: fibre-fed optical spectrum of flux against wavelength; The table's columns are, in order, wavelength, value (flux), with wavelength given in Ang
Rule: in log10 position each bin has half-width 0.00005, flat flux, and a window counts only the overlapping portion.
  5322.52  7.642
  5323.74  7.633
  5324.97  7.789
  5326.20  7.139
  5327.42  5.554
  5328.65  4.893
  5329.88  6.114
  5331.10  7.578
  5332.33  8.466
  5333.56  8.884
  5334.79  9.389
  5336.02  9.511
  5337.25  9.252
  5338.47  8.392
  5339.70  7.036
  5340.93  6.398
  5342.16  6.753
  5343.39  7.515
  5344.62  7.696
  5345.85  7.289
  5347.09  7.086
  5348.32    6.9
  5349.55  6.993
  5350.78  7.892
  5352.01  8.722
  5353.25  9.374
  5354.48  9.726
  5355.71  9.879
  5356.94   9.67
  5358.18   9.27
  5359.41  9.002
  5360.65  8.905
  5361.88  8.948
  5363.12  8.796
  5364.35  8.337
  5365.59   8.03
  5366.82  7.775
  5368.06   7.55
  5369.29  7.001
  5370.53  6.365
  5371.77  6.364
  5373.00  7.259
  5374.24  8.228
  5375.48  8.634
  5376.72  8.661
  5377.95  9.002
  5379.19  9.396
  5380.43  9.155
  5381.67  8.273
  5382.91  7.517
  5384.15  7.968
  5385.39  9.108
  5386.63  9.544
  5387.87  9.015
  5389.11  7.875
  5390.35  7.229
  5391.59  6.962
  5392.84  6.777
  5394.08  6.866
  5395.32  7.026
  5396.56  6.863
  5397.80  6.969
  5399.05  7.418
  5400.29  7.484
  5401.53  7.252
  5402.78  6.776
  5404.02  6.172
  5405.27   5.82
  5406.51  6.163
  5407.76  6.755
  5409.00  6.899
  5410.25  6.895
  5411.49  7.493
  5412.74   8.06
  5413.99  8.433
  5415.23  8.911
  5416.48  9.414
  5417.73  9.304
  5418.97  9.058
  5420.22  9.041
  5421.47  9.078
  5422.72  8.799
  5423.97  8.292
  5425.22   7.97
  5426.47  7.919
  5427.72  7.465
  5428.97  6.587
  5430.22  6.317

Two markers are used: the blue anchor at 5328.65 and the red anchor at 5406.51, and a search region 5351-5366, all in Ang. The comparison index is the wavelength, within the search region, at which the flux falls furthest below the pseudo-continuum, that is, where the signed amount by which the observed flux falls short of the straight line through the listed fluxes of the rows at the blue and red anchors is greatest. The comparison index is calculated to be 5365.59 Ang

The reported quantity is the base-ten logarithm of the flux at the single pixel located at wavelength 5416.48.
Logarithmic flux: 0.974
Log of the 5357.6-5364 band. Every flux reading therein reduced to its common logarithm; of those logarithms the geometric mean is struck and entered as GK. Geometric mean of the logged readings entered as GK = 0.953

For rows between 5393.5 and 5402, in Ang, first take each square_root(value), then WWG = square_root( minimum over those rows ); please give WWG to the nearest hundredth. 1.62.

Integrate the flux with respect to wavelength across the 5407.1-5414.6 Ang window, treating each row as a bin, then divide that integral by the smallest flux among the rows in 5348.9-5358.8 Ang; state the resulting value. 7.9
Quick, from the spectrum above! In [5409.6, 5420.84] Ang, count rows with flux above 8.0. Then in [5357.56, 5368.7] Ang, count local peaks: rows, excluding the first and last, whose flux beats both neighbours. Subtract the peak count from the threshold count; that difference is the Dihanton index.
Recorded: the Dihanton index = 6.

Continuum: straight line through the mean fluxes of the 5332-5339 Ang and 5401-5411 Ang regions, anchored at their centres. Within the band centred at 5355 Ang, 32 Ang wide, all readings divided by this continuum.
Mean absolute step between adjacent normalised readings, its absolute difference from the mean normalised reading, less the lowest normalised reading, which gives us 0.20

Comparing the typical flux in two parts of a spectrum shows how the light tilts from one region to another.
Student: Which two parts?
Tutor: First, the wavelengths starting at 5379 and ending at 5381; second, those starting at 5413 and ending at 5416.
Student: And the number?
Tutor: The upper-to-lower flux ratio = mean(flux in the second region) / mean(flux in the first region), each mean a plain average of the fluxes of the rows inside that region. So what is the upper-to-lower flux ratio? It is 0.93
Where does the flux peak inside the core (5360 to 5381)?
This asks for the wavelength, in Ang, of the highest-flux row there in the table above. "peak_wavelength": 5379.19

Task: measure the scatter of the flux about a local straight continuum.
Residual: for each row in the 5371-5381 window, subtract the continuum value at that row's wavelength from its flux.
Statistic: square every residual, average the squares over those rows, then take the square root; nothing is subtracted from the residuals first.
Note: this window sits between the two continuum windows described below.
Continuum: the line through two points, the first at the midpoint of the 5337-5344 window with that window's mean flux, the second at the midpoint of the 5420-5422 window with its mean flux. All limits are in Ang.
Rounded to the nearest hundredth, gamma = 0.93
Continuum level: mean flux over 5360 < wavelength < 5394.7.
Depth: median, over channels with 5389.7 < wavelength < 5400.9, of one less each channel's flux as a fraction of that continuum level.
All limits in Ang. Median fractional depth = 0.13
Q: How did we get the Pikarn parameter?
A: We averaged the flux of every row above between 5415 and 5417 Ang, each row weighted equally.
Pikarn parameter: 9.2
